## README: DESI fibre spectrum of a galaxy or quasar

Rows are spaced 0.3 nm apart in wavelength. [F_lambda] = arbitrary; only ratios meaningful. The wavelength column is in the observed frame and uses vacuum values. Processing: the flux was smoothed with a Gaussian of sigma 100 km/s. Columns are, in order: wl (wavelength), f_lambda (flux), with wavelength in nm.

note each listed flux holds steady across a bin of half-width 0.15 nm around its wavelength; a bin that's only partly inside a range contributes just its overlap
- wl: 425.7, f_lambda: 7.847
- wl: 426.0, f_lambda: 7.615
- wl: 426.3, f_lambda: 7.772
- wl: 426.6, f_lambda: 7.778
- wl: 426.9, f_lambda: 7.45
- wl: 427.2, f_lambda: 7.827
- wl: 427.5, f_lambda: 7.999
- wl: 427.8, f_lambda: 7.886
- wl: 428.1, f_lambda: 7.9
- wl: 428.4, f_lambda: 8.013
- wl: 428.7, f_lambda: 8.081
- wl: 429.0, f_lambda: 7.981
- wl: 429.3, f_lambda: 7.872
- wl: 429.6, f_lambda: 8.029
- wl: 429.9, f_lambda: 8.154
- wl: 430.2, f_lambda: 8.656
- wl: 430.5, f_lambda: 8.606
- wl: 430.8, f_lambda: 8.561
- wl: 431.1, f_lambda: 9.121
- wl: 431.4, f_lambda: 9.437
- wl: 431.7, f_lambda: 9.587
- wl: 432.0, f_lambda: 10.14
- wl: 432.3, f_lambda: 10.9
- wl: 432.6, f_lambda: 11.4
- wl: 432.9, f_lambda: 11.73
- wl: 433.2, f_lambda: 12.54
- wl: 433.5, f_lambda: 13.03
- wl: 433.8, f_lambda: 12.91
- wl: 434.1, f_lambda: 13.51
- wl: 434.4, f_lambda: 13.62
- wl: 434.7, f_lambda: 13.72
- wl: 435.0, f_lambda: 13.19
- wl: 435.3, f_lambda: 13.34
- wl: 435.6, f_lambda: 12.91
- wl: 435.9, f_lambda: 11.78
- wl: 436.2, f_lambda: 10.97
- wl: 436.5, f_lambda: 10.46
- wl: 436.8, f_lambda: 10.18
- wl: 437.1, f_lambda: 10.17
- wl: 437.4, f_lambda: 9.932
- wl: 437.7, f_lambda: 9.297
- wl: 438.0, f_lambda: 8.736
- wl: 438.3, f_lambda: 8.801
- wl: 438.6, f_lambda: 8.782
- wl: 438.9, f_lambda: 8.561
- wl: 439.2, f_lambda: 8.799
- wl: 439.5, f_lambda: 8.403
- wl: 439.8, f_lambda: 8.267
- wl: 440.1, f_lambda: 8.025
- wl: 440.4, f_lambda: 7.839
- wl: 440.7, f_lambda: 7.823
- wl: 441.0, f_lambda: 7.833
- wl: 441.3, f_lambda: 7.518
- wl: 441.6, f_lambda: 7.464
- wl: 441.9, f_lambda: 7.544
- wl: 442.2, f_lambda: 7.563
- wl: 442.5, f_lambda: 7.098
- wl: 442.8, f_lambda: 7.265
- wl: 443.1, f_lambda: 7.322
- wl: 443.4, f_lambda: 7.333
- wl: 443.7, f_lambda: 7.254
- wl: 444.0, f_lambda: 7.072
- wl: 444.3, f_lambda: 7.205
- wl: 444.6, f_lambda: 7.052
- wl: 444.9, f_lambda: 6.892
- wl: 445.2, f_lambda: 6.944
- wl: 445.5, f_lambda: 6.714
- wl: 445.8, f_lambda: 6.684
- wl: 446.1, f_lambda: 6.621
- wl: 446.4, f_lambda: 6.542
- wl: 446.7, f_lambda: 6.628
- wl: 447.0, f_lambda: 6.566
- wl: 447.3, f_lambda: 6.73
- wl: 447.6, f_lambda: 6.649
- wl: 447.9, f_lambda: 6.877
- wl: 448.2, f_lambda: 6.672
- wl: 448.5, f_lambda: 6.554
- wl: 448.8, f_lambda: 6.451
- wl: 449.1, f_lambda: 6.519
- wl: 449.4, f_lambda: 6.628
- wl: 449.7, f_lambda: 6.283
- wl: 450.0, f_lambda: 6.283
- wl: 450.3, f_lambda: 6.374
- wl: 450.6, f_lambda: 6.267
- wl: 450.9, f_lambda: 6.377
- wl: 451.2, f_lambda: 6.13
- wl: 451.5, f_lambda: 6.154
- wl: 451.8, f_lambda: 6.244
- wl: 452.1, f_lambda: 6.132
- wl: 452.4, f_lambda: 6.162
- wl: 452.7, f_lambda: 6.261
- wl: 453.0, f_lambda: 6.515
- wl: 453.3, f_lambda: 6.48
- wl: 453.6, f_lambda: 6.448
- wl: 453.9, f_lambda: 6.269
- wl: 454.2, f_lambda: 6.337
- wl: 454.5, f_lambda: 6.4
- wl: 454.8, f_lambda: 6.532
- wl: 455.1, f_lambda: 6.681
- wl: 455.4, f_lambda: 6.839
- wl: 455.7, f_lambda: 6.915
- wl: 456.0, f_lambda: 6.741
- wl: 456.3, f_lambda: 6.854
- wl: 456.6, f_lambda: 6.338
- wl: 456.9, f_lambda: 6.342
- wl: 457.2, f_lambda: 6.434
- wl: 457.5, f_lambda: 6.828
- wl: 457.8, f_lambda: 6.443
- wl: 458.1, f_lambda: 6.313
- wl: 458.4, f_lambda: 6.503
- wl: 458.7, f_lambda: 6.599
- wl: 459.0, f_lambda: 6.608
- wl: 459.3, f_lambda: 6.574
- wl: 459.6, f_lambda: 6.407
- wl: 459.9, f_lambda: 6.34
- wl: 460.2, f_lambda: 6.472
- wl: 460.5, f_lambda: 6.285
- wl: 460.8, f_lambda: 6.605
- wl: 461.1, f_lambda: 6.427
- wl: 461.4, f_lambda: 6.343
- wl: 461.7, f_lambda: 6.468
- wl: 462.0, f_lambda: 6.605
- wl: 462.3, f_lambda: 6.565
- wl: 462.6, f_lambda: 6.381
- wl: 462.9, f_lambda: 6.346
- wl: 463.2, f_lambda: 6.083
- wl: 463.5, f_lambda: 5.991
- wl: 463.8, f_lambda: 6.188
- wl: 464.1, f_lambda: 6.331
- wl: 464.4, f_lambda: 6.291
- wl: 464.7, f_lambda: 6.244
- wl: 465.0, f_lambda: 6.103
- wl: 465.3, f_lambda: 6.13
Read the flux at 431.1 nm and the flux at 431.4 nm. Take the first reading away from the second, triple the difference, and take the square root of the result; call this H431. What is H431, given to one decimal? 1.0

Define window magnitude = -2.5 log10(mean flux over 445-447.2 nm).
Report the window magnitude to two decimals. -2.06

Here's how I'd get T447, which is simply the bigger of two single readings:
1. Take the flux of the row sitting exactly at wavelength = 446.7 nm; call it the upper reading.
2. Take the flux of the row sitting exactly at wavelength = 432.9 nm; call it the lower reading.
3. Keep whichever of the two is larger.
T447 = 11.7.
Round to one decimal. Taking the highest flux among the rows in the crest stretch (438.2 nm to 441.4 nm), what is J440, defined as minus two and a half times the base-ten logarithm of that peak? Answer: -2.4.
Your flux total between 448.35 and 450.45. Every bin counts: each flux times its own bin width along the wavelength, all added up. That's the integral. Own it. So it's 14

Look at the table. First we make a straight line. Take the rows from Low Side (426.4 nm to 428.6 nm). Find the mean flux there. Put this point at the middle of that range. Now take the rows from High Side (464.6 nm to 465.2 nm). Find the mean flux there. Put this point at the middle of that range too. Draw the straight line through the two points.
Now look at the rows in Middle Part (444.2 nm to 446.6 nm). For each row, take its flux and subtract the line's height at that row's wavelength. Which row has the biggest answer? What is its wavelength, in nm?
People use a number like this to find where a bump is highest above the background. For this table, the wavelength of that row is 444.3 nm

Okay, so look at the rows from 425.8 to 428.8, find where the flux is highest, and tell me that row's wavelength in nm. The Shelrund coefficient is 428.7 nm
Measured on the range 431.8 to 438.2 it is 434.7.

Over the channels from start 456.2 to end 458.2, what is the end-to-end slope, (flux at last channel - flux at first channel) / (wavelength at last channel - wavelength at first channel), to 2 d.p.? -0.30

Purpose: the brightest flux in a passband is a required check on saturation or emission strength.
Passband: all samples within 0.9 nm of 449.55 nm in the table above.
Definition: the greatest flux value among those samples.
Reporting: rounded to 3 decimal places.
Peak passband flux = 6.628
